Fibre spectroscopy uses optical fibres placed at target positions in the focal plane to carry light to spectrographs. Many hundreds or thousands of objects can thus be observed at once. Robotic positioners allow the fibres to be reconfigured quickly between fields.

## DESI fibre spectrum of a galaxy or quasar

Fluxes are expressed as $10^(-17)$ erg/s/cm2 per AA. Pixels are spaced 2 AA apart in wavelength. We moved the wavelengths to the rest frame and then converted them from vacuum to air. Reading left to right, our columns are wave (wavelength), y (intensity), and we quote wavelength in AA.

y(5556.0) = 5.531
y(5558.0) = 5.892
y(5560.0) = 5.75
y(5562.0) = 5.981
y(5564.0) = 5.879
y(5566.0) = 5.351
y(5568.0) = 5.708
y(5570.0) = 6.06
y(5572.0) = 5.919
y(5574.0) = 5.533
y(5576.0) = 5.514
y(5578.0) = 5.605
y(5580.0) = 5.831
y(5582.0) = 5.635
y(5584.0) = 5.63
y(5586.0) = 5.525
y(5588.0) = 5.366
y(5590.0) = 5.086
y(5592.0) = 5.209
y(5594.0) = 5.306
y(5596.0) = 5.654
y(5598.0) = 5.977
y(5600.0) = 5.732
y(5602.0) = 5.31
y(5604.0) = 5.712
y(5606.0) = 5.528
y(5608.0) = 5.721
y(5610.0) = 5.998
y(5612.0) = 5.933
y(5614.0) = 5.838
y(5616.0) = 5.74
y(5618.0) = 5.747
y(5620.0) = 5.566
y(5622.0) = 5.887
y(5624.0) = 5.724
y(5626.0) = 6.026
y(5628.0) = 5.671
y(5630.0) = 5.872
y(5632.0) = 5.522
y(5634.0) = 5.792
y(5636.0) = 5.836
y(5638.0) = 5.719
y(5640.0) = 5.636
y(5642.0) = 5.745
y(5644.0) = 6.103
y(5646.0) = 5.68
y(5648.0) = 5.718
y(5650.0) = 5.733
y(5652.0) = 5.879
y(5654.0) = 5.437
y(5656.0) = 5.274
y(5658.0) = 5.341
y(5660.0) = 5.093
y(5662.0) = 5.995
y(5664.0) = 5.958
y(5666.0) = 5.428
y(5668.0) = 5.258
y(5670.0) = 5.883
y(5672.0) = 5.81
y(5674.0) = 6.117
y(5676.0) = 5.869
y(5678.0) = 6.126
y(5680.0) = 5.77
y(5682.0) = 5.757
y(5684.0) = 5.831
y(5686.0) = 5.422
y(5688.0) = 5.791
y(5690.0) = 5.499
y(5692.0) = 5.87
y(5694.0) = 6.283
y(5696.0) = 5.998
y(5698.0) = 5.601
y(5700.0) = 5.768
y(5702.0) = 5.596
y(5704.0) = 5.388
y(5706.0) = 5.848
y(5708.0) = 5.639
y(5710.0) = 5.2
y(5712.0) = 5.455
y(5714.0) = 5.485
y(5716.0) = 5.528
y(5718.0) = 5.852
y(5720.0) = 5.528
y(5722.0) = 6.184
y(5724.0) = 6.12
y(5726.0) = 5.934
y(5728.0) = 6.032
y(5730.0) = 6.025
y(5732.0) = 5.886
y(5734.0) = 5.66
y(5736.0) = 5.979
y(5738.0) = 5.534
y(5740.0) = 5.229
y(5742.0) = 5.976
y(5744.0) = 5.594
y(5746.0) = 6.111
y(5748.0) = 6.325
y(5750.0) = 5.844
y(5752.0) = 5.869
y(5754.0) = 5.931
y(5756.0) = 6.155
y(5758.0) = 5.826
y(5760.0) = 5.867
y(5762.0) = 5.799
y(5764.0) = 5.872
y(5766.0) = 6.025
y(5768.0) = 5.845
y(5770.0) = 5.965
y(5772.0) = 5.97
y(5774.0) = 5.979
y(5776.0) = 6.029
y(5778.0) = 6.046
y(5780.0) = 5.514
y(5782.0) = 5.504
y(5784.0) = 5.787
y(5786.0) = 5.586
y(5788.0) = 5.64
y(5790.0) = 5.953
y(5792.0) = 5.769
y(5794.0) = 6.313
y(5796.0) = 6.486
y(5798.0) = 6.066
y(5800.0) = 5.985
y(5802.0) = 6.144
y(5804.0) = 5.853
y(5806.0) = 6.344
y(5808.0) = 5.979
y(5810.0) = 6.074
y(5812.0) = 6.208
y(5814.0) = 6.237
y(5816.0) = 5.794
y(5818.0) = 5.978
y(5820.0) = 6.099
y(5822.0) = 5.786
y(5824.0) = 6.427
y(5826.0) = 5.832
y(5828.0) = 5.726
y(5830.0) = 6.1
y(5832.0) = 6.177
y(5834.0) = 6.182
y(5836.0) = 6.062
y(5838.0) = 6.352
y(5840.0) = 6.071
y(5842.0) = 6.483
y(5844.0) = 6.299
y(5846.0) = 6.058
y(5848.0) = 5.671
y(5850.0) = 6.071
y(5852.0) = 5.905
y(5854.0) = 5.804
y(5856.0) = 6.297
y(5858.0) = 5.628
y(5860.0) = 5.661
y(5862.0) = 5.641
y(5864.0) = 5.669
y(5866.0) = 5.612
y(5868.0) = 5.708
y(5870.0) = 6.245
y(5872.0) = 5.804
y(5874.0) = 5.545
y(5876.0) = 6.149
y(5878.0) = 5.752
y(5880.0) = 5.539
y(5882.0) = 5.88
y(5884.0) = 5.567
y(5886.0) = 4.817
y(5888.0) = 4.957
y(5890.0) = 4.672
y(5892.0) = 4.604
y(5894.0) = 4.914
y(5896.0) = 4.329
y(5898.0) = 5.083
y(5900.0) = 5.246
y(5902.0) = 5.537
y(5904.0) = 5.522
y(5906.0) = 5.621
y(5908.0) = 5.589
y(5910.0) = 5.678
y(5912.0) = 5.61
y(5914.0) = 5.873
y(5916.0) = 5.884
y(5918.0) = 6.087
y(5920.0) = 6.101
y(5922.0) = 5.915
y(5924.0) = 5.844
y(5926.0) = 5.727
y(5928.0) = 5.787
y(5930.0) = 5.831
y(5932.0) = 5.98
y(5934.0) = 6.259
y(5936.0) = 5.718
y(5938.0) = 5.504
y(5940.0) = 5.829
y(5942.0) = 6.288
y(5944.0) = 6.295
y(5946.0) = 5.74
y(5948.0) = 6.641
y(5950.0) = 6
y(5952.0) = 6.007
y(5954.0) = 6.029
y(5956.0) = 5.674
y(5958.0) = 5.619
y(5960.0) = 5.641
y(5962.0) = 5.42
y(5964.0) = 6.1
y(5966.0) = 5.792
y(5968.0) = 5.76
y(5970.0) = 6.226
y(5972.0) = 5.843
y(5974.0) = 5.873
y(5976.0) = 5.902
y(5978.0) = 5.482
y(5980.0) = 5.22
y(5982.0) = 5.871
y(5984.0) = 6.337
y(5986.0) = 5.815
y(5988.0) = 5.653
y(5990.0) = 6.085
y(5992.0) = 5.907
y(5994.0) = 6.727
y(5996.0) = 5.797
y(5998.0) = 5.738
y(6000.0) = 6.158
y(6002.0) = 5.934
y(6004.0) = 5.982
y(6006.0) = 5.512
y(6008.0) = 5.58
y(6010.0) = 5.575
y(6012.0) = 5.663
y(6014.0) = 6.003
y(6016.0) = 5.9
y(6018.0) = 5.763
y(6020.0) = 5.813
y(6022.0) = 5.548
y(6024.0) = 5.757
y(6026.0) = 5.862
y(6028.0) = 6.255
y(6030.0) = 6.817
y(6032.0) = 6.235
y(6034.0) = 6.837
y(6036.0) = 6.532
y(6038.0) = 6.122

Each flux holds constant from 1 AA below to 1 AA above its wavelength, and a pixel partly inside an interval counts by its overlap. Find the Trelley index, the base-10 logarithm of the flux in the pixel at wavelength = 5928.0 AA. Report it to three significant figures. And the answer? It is 0.762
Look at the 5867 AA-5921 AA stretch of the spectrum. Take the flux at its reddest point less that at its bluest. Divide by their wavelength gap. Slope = 0.008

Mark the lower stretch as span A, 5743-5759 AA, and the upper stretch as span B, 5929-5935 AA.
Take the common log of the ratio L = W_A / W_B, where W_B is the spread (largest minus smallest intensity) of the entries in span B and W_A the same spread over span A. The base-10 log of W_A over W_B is 0.23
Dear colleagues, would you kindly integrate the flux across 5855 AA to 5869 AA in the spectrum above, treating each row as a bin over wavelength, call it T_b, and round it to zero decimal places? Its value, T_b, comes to 80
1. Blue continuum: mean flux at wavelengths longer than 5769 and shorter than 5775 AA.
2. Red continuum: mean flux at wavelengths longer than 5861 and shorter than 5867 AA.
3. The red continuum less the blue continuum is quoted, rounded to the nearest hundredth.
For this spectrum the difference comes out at -0.33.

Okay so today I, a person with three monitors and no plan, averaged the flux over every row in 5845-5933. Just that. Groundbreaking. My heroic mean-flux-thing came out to 5.62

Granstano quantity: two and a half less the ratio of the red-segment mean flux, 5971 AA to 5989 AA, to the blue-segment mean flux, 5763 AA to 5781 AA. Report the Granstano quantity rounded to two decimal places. 1.52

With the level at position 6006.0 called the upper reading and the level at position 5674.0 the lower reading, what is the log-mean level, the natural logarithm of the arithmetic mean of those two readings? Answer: 1.76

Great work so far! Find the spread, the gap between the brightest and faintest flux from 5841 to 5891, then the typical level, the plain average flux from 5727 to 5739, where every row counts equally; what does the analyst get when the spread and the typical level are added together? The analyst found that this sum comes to 7.7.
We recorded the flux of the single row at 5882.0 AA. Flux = 5.88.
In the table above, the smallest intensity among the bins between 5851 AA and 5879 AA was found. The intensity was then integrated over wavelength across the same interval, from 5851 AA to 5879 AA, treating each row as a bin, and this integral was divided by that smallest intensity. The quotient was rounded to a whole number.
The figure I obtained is 29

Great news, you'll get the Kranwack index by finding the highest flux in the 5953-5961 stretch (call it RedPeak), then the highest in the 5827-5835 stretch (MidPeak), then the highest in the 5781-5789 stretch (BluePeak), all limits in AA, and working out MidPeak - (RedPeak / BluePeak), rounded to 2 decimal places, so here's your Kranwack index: 5.14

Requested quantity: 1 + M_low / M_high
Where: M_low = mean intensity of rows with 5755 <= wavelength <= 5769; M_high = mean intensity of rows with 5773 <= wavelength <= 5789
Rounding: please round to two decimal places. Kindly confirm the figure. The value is 2.03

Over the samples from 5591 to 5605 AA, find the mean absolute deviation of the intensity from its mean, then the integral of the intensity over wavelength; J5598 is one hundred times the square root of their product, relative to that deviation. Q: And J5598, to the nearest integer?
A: 1794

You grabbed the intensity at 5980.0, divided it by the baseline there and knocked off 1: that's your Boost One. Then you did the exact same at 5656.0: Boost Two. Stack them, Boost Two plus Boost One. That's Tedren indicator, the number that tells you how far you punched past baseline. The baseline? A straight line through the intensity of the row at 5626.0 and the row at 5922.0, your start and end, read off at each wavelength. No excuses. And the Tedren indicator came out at -0.24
